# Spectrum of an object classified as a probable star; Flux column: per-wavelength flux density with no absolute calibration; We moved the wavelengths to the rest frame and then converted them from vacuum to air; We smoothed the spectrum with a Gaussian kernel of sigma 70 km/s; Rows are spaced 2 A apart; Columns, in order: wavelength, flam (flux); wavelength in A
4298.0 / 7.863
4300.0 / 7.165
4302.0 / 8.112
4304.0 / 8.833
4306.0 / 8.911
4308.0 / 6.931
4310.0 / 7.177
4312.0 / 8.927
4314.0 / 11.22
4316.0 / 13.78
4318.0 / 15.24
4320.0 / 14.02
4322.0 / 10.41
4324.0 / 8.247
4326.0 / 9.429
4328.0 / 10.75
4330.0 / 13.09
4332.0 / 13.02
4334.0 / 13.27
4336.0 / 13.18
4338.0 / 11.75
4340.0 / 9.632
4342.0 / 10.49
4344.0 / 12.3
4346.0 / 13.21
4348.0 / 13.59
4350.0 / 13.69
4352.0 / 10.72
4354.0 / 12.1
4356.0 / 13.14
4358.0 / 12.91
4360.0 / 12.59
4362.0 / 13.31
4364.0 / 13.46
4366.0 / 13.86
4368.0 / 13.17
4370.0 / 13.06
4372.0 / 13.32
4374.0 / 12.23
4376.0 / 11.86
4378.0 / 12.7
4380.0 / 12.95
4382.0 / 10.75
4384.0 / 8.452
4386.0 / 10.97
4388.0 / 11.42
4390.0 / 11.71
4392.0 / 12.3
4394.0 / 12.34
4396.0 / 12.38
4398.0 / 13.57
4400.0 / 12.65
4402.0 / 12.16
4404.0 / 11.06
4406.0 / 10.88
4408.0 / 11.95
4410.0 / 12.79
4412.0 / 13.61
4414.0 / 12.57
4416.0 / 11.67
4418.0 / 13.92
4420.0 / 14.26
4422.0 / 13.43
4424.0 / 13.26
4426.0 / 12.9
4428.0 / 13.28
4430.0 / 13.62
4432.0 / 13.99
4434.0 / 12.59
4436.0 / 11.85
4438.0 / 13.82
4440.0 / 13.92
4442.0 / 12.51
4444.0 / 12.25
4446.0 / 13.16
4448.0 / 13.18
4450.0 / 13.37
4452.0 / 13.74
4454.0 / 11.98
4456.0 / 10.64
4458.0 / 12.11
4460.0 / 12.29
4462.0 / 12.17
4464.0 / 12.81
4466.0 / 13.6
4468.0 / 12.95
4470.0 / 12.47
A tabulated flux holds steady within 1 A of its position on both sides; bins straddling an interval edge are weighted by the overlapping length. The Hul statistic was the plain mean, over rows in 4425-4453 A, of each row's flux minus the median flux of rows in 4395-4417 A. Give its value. 0.8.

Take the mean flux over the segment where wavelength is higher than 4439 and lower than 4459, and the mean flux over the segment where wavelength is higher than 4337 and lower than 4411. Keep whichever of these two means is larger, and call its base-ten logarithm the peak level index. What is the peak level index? 1.10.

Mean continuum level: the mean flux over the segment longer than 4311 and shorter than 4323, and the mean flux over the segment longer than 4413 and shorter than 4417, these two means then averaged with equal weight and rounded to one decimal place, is 12.2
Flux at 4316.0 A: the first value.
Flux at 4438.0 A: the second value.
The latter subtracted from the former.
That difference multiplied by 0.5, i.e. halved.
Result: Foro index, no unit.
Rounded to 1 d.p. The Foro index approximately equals 0.0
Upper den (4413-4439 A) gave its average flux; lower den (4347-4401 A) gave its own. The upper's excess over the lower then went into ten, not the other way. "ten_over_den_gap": 13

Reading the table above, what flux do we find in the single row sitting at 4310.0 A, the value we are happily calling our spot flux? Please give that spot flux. 7.177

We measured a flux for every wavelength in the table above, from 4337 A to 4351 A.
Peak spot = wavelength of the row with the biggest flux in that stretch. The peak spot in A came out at 4350.0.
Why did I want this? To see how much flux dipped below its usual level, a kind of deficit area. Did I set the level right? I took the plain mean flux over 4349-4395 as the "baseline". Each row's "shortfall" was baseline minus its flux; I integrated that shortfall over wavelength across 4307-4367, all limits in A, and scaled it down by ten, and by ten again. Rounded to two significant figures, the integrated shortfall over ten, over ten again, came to 0.27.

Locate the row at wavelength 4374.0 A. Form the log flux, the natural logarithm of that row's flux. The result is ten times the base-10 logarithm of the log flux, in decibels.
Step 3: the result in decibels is 3.99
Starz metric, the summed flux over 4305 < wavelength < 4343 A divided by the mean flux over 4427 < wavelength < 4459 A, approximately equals 16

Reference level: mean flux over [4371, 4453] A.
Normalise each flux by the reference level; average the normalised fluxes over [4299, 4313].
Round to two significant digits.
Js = 0.64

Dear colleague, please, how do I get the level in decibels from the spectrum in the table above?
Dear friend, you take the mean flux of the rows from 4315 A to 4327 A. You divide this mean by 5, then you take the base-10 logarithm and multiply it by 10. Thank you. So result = 3.7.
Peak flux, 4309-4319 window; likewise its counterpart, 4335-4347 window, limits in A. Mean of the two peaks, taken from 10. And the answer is -4.2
